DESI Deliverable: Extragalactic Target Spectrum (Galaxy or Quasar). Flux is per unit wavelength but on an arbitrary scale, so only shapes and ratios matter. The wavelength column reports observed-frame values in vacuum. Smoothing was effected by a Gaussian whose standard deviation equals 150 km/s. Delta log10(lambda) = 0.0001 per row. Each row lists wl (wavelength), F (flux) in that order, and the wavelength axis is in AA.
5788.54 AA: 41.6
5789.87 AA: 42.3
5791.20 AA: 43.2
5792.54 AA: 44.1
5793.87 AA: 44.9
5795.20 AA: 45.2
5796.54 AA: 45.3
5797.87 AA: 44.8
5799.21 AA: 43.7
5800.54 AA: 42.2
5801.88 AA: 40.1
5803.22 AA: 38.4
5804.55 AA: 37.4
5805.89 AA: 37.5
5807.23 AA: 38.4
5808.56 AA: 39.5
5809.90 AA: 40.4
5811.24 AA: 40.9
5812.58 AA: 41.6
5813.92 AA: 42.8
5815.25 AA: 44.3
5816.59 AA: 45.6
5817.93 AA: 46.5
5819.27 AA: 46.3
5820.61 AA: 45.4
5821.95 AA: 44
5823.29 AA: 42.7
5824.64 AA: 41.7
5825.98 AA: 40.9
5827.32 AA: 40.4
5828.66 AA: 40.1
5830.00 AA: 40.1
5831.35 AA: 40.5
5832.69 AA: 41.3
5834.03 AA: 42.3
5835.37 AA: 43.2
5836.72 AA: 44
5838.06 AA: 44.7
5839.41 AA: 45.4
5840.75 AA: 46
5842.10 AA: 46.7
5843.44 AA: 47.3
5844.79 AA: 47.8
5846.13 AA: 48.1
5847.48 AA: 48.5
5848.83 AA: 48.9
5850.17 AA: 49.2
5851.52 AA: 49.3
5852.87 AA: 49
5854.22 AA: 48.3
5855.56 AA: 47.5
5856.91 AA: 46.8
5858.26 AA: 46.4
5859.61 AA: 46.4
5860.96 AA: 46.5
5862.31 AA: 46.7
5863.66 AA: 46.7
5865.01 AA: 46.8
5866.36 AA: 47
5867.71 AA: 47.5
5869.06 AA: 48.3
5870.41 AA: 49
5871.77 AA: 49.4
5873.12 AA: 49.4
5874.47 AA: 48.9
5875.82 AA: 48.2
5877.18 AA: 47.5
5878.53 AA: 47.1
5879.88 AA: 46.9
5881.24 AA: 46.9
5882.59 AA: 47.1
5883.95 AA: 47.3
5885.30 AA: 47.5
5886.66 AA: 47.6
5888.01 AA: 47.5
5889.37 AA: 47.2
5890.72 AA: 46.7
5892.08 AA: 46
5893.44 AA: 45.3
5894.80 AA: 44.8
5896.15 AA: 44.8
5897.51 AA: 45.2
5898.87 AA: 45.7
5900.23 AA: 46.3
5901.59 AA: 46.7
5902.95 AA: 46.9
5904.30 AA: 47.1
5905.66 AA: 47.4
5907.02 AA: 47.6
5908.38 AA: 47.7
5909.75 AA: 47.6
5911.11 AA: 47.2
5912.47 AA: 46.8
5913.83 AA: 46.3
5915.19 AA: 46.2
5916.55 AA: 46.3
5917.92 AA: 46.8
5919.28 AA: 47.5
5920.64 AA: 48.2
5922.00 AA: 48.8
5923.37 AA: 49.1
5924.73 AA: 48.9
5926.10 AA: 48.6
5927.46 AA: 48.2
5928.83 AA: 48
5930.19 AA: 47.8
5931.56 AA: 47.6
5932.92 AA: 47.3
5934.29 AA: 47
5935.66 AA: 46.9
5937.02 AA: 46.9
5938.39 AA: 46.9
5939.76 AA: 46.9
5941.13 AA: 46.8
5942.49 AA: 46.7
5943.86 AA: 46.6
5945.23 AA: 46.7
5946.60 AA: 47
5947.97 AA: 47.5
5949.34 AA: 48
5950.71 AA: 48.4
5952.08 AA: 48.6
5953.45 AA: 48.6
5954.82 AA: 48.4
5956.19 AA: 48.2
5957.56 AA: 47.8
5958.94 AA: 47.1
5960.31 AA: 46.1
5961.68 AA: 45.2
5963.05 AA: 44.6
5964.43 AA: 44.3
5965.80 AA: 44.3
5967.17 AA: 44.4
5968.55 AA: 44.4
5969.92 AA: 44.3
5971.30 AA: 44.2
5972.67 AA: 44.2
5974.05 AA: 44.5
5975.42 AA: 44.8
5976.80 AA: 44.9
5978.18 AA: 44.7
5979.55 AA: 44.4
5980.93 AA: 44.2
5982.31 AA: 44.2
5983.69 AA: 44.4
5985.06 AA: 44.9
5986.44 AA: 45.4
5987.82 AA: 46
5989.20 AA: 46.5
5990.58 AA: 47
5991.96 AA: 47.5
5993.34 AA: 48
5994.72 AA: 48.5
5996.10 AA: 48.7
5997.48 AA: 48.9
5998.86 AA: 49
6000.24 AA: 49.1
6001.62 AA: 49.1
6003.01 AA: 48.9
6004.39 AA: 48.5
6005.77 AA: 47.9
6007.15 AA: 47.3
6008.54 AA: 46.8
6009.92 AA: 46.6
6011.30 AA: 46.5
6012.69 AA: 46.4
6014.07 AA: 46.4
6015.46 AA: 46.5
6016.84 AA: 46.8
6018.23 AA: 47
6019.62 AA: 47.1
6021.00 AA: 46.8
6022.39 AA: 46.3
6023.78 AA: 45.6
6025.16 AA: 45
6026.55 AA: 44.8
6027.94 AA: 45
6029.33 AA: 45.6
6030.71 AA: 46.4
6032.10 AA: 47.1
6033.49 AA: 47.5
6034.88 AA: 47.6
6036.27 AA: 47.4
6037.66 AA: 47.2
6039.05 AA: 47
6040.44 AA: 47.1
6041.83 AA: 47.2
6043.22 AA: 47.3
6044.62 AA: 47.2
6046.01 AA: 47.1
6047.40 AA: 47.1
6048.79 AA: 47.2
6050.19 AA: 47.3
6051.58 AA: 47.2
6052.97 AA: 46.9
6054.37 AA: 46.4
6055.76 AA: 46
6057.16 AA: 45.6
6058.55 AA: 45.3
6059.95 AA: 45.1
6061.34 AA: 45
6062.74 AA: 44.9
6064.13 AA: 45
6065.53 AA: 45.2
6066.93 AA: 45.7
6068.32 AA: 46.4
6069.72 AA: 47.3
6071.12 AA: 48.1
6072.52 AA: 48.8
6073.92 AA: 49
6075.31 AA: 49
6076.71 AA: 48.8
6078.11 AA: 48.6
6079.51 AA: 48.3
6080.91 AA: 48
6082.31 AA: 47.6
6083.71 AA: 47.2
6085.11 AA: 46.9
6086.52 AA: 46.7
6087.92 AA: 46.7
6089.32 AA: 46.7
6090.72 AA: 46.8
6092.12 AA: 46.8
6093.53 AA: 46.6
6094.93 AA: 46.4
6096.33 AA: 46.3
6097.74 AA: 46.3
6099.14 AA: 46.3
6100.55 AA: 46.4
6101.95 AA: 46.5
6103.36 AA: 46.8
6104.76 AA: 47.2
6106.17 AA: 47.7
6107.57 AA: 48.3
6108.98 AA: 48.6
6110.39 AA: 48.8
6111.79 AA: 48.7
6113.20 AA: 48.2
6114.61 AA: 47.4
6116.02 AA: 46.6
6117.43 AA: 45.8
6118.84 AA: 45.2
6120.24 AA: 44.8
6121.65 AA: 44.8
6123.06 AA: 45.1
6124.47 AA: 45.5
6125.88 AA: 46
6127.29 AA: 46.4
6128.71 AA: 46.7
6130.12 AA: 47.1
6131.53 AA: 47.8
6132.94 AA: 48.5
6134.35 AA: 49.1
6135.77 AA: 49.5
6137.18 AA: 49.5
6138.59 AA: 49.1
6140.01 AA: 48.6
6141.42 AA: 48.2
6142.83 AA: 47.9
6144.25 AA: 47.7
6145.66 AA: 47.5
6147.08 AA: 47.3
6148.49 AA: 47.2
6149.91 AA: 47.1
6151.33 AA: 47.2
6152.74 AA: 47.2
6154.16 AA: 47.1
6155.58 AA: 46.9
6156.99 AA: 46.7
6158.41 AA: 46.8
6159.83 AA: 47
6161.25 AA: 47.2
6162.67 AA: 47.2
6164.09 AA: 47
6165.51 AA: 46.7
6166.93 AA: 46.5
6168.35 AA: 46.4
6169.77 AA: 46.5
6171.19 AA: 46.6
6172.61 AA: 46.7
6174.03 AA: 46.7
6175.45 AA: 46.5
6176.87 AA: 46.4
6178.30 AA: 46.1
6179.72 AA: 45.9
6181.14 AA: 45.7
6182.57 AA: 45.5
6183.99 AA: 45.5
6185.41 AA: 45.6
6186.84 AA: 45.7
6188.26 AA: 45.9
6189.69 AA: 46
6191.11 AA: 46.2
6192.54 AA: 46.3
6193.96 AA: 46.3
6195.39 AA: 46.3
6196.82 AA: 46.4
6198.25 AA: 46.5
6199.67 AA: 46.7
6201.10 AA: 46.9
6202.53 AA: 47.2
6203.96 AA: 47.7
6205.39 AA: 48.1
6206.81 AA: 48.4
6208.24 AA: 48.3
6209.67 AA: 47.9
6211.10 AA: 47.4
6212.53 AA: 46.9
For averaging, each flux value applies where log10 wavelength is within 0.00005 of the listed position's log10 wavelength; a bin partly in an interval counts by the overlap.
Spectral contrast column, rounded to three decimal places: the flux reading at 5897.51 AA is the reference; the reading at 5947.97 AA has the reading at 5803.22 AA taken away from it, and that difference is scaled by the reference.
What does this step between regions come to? 0.201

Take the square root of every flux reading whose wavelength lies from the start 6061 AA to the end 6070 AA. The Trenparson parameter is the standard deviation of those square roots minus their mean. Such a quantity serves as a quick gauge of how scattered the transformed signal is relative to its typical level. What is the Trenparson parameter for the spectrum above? -6.69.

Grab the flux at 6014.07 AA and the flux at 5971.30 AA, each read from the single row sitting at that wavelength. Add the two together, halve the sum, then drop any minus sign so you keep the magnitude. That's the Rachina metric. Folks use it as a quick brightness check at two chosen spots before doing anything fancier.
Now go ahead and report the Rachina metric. 45.3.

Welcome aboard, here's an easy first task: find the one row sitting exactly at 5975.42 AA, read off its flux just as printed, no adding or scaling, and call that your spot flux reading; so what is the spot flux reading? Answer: 44.8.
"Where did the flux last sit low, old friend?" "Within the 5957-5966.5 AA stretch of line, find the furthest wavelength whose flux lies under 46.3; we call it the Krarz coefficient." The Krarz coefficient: 5965.80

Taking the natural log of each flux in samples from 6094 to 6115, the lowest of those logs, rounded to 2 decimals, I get 3.84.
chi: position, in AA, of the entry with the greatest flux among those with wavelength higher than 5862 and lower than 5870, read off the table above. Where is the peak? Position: 5869.06 AA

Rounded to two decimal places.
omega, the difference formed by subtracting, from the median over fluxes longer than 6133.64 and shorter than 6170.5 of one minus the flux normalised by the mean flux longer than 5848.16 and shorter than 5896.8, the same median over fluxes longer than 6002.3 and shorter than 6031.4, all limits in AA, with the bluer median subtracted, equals -0.01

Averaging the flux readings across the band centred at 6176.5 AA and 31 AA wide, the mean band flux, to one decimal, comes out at 46.3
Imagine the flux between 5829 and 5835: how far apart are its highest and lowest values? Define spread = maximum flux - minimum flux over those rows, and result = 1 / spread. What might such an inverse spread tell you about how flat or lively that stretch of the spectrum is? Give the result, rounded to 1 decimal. 0.5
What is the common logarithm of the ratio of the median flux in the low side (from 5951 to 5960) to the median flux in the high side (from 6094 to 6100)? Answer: 0.018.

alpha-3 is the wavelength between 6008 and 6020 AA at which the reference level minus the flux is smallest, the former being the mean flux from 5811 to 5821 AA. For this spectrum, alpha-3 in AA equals 6019.62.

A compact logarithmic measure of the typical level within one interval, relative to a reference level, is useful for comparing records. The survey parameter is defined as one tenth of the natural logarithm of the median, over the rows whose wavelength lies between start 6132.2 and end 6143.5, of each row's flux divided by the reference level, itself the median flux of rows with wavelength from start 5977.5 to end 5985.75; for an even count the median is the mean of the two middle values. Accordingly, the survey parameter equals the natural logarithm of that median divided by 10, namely 0.010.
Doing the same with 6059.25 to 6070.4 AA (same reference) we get 0.002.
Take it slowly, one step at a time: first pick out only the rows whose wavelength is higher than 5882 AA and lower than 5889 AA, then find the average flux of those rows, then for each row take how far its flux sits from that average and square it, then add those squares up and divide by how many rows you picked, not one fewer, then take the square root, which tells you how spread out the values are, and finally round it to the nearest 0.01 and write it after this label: 0.18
